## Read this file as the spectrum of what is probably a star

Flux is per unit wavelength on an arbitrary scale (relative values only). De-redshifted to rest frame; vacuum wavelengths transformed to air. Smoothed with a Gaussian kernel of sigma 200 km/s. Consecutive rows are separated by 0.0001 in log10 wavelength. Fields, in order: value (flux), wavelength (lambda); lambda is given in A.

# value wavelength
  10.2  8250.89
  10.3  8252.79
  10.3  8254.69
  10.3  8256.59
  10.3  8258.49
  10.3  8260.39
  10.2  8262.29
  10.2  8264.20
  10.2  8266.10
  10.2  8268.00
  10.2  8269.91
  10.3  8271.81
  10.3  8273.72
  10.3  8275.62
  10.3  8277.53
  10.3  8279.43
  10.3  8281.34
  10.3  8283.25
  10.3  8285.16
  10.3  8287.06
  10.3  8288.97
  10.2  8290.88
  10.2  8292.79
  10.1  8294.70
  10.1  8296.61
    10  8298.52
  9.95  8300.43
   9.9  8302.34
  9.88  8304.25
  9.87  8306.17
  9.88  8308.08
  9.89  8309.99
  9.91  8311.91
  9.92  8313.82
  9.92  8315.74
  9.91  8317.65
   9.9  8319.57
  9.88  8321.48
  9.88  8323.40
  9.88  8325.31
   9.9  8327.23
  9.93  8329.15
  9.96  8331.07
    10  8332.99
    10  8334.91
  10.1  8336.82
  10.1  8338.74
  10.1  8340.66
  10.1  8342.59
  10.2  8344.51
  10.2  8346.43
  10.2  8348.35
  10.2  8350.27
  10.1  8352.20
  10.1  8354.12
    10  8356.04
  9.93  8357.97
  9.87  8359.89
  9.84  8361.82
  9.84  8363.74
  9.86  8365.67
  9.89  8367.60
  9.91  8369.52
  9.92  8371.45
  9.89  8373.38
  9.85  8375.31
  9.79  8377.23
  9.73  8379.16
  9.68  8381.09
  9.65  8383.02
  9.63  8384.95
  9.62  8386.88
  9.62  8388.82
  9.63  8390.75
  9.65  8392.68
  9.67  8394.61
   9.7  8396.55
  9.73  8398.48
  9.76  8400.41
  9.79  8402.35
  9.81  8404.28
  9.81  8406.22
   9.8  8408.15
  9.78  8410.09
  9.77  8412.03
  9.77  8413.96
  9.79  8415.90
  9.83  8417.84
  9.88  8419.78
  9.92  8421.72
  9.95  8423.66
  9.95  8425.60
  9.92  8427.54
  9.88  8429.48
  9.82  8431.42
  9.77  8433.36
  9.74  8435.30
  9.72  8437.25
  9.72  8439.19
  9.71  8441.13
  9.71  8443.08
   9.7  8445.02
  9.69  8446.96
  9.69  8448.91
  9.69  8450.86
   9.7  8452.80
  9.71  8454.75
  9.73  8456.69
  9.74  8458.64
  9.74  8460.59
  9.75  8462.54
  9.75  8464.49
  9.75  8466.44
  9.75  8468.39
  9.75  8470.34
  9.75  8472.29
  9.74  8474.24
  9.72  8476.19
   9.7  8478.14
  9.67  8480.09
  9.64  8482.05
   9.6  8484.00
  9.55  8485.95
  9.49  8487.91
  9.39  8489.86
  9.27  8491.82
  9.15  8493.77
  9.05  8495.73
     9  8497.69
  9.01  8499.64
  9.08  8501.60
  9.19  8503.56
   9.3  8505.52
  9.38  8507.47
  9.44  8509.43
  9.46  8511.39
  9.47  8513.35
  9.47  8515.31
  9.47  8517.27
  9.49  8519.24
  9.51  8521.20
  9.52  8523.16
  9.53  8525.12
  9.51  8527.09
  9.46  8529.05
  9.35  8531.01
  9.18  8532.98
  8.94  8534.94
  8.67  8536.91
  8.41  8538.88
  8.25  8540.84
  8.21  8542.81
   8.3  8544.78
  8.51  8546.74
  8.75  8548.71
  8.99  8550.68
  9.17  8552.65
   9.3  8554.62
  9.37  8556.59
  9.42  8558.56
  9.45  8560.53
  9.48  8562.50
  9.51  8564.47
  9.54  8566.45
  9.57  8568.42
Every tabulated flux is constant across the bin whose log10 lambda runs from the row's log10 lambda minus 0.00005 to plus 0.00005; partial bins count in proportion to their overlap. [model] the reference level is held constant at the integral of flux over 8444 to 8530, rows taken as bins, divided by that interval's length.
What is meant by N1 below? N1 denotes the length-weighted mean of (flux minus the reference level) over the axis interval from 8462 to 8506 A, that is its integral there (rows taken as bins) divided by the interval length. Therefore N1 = 0.0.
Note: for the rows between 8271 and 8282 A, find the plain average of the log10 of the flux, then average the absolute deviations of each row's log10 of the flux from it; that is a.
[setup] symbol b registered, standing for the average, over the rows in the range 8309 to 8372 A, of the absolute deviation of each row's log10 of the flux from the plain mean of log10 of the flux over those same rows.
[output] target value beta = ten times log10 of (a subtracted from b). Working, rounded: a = 0.0000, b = 0.0044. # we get -23.6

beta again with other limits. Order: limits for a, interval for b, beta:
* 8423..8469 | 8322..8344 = -31.4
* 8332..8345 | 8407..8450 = -29.8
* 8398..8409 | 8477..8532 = -22.1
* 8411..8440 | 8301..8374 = -29.8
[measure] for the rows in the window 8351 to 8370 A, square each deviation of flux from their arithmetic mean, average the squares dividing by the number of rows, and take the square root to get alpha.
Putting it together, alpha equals 0.09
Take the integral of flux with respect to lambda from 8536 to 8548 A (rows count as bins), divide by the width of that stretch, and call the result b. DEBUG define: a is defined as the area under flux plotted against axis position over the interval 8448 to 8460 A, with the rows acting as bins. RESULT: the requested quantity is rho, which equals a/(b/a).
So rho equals 1617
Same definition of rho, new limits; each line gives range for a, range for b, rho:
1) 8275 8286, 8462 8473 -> 1315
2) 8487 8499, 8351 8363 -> 1227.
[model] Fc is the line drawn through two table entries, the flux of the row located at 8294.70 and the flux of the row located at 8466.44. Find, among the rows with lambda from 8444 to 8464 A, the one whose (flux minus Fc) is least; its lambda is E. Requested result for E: 8446.96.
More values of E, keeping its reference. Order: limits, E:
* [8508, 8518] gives 8509.43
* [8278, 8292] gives 8290.88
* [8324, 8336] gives 8325.31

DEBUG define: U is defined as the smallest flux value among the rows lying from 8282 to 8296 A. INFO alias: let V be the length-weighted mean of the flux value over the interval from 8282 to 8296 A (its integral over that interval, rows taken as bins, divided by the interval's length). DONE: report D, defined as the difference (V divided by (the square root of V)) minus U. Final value -6.9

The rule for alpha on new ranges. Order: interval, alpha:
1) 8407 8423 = 0.05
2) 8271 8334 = 0.18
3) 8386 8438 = 0.09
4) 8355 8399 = 0.12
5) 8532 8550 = 0.31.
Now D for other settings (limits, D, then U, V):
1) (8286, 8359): -6.7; 9.87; 10.0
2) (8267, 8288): -7.0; 10.2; 10.3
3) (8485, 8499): -6.0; 9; 9.3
